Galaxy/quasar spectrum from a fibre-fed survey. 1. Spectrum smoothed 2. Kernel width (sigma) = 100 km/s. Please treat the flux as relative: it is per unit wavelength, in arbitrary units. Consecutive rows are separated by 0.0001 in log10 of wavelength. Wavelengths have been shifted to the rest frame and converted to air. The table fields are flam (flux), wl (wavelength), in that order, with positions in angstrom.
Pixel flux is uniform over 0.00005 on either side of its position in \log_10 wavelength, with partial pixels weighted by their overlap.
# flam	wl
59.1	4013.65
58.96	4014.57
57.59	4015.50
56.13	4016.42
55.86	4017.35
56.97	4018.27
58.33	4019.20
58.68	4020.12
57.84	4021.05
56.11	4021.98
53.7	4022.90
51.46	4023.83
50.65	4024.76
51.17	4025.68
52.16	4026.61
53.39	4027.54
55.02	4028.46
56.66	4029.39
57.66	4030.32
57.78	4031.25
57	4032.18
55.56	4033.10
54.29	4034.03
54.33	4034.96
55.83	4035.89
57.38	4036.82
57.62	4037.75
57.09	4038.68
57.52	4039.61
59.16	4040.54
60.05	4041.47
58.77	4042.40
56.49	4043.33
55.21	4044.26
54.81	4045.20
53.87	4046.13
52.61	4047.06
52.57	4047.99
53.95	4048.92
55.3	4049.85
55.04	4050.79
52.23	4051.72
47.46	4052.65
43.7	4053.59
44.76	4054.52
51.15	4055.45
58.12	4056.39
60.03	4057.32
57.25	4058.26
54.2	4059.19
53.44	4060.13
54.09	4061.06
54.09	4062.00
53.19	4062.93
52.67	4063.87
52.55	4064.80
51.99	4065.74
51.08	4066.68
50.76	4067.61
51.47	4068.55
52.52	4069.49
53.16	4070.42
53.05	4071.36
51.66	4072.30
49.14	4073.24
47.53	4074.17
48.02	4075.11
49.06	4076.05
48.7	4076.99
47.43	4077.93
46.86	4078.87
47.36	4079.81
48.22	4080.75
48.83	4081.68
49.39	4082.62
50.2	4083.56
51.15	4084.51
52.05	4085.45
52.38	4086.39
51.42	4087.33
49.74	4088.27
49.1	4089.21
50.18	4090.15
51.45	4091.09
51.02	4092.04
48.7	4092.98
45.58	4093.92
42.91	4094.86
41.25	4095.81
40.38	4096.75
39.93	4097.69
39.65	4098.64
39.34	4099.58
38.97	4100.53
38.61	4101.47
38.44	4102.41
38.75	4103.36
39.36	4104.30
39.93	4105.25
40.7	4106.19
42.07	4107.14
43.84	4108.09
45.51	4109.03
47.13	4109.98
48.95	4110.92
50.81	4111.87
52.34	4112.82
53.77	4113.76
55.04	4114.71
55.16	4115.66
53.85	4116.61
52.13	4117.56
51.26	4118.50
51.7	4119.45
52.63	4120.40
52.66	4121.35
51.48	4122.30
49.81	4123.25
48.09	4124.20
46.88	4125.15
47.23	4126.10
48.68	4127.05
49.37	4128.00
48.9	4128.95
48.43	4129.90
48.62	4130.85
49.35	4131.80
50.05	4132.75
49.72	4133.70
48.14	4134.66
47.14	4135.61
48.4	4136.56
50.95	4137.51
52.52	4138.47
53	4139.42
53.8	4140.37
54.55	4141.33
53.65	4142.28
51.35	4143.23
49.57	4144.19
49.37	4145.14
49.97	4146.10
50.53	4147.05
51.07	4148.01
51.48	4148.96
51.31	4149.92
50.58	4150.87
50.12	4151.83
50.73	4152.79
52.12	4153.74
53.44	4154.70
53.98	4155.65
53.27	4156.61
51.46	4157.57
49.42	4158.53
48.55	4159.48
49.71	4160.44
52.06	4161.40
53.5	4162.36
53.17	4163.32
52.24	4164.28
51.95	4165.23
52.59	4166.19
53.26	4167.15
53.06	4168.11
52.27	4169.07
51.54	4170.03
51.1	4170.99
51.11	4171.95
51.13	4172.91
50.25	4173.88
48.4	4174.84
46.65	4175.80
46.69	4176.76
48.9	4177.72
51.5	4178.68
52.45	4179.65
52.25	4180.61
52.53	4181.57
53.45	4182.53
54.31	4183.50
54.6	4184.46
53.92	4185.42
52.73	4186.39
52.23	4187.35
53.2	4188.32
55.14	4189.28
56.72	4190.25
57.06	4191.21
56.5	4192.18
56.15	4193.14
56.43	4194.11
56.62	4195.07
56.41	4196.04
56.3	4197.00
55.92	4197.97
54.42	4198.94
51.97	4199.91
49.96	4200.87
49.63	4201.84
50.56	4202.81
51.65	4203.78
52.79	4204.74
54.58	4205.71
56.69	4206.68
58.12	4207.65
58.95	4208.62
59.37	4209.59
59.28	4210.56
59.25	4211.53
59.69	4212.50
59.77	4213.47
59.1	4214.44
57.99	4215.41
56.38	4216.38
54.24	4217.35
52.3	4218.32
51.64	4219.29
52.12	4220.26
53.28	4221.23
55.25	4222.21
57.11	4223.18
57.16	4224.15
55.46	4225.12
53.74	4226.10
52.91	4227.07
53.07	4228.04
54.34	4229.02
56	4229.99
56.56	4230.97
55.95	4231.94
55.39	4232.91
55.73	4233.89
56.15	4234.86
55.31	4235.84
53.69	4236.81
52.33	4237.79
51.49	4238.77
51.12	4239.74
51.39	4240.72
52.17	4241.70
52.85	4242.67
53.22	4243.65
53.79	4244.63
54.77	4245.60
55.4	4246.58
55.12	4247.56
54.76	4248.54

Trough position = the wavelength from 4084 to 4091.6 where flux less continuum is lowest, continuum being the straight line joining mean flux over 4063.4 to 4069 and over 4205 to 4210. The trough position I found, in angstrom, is 4089.21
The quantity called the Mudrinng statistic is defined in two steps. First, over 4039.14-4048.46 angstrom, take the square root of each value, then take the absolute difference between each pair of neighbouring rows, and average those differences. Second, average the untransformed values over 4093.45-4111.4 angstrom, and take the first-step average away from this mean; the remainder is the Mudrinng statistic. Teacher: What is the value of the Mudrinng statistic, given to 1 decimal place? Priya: 41.6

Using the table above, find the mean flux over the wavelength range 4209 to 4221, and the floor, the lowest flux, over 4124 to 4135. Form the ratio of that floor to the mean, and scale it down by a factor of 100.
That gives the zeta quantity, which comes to 0.0083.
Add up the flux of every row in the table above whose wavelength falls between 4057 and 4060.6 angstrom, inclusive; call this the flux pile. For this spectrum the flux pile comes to 225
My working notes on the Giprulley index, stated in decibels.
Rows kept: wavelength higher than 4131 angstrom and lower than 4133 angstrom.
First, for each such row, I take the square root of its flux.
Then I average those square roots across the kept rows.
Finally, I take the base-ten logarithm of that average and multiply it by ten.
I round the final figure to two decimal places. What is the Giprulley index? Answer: 8.48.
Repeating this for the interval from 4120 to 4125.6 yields 8.50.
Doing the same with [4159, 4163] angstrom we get 8.54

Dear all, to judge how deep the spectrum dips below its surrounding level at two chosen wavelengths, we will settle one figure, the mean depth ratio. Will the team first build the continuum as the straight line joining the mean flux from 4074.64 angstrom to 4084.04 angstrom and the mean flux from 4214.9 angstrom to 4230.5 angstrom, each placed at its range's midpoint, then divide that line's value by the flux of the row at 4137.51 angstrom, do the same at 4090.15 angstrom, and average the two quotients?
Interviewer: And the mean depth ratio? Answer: 0.99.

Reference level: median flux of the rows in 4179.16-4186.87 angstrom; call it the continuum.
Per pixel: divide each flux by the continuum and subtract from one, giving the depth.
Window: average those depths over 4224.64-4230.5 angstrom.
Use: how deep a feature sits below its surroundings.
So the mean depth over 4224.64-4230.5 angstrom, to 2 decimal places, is -0.02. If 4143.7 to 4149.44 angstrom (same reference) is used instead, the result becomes 0.05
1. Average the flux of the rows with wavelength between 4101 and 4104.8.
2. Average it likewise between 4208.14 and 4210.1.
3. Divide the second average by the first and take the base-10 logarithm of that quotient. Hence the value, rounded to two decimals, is 0.18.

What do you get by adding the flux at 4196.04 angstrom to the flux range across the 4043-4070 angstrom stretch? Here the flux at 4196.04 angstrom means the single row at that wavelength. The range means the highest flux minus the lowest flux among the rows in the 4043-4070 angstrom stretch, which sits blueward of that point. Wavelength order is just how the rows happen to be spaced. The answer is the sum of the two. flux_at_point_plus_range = 73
